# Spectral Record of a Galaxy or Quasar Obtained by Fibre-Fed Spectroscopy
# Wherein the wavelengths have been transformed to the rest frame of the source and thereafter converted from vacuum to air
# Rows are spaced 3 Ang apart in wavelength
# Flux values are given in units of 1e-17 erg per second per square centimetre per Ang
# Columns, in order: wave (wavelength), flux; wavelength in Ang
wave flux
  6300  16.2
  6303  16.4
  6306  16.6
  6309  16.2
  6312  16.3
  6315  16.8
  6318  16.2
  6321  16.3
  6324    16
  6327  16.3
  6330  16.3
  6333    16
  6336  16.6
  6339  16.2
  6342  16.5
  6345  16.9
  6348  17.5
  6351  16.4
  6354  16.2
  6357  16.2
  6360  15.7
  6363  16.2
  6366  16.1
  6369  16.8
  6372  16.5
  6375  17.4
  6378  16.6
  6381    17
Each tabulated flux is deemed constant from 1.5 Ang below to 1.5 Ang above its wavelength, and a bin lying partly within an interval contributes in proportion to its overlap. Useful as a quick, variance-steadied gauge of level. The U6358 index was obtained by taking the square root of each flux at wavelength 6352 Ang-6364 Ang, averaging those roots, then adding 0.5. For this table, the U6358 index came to 4.51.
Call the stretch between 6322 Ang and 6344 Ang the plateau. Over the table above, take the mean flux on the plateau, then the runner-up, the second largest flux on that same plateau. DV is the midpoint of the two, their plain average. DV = 16.39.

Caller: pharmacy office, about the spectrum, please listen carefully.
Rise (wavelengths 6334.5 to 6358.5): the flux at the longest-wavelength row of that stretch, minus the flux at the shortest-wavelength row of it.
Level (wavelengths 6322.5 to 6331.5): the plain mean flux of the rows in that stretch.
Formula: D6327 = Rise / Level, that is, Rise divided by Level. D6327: -0.025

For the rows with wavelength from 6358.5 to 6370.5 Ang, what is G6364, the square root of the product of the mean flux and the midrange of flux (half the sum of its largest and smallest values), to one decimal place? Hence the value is 16.2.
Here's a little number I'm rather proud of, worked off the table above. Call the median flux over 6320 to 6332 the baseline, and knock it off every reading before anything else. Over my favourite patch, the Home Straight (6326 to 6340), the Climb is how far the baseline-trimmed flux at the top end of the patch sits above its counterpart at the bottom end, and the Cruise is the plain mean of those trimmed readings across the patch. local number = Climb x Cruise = 0.002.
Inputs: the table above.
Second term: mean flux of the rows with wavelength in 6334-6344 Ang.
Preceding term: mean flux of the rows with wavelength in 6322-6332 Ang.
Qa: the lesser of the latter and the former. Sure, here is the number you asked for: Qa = 16.2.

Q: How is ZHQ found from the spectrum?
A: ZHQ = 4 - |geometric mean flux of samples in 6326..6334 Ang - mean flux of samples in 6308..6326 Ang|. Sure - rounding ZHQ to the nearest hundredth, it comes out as 3.90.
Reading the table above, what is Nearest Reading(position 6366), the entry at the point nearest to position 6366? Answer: 16.1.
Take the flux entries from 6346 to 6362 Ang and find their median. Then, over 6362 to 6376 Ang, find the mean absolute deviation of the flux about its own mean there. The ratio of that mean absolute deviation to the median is 0.025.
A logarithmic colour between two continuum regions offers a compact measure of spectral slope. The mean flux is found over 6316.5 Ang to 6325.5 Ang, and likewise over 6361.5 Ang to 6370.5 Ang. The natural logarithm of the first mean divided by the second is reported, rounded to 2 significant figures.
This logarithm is -0.012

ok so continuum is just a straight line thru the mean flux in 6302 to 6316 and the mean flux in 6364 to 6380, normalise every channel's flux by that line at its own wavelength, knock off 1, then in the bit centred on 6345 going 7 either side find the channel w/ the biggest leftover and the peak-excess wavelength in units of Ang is 6348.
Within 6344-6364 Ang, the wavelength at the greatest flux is 6348 Ang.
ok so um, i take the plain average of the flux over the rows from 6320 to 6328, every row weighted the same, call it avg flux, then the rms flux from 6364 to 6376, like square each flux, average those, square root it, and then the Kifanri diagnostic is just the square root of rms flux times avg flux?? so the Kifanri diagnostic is 16.45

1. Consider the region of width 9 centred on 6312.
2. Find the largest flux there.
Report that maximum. 16.8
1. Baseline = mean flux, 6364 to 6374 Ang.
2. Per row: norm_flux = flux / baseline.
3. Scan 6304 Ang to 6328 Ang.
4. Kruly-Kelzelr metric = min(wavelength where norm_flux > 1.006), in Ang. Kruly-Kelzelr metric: 6306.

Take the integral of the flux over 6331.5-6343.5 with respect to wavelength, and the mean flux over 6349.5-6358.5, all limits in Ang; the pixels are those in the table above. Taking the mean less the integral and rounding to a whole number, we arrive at -180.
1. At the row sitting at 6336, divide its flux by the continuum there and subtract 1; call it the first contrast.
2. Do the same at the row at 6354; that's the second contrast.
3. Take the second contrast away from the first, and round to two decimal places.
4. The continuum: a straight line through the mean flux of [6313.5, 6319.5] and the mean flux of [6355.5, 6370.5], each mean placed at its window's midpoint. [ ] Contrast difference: 0.02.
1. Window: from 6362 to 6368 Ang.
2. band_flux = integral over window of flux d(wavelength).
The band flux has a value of 97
